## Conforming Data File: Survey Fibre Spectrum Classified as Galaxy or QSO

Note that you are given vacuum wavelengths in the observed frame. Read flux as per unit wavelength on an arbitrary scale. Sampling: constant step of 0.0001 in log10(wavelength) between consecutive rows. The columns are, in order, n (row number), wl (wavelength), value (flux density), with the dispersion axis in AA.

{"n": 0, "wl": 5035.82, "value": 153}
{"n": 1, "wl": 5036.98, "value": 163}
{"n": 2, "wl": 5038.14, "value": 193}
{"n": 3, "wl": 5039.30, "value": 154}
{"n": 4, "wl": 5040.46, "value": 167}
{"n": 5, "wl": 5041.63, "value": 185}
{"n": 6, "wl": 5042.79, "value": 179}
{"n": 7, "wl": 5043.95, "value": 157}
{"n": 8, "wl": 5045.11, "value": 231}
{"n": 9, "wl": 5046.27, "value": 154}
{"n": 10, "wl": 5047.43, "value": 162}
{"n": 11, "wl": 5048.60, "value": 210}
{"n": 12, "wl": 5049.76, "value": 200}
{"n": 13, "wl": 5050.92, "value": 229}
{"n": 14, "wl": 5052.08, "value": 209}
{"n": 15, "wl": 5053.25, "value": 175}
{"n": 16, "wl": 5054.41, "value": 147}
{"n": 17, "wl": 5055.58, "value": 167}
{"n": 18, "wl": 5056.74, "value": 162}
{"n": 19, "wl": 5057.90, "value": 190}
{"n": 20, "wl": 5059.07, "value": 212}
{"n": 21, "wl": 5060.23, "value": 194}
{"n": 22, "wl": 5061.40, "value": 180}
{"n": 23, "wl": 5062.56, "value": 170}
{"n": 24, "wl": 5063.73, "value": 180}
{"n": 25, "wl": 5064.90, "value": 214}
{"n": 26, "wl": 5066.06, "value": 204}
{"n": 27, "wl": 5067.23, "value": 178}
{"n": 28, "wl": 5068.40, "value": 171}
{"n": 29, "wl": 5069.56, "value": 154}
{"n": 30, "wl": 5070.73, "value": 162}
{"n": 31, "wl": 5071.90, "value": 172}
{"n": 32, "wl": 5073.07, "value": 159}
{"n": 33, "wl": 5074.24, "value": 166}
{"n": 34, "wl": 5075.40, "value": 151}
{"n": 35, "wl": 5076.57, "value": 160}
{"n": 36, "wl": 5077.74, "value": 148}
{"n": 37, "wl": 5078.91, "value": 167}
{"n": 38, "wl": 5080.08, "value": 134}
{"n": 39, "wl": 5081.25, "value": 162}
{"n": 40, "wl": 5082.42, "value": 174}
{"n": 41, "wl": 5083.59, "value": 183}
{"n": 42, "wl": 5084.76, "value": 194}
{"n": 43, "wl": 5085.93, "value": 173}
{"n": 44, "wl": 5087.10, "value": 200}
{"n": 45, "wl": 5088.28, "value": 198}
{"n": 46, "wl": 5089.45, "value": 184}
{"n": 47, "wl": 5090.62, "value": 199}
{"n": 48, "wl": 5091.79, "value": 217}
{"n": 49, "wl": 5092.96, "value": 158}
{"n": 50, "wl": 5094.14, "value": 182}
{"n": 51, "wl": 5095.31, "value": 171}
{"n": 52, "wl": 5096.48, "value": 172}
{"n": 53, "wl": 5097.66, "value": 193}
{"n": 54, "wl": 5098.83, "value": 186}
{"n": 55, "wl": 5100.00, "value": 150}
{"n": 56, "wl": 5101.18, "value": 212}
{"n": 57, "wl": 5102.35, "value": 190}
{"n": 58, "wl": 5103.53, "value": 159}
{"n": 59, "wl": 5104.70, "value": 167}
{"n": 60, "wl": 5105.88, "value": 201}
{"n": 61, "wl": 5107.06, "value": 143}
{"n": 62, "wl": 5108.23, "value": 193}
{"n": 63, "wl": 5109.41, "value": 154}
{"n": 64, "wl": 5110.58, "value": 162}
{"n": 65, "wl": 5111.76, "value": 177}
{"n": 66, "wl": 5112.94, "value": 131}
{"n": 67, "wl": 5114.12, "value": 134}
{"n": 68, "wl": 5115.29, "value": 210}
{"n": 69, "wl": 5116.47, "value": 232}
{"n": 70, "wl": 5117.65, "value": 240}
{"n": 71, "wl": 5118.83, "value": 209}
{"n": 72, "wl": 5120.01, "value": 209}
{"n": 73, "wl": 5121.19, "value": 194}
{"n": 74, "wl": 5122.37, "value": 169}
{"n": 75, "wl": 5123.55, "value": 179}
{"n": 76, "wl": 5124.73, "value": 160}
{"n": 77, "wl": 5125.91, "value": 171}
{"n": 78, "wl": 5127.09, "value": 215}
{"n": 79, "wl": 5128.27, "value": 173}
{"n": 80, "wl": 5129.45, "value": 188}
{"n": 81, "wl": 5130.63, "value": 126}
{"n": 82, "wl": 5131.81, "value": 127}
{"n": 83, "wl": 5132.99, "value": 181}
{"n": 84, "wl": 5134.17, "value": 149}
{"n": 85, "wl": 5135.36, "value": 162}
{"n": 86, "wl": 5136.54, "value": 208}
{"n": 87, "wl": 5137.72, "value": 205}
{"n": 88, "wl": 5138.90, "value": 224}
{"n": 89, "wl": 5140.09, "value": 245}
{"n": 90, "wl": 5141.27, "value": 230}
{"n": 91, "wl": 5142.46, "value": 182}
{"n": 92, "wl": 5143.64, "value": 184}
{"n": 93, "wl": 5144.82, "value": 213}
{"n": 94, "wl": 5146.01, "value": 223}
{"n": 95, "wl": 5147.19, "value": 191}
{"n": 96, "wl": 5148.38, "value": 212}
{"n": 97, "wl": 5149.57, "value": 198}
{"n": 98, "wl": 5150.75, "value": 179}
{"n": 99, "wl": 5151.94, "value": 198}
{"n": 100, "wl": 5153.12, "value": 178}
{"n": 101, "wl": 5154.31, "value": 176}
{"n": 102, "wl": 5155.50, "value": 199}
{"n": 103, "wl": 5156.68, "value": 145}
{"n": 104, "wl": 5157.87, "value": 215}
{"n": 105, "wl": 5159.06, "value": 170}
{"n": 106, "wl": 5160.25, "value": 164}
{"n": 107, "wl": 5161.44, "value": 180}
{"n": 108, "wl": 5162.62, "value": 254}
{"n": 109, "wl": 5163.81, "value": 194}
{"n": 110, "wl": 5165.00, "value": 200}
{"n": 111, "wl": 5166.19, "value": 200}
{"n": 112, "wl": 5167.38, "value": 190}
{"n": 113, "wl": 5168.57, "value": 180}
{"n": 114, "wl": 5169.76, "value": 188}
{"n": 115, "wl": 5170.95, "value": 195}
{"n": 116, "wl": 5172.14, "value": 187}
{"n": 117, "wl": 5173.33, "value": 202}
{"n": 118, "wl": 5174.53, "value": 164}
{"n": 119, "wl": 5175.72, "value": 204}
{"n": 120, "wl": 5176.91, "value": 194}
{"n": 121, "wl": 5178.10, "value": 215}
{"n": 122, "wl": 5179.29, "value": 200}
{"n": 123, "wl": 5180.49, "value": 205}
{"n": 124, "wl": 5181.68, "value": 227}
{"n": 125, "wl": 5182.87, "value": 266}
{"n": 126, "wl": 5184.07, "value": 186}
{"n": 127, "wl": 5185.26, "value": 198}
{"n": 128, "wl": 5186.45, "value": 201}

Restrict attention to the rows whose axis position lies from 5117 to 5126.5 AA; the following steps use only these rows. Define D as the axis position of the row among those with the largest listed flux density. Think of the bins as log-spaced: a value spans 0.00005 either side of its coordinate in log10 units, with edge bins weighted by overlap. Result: 5117.65 AA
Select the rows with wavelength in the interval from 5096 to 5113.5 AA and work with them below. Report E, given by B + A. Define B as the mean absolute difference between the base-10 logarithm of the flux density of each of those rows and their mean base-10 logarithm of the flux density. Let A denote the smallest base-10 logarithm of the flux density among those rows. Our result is 2.17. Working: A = 2.12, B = 0.049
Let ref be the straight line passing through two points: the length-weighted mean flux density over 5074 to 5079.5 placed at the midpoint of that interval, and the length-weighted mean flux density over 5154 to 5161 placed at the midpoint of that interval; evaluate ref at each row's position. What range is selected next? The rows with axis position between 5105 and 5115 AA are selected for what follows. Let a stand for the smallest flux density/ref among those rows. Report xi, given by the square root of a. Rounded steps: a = 0.78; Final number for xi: 0.89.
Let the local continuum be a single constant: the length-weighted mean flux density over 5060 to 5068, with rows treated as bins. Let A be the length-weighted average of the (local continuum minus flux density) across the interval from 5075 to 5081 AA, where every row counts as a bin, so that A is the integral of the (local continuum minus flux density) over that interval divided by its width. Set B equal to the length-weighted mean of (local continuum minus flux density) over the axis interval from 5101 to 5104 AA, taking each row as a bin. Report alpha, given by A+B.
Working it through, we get 38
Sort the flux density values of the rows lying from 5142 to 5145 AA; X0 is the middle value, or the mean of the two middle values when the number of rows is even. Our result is 184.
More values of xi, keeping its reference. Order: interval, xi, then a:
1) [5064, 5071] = 0.99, 0.99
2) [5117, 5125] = 0.97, 0.94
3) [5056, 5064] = 1.03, 1.06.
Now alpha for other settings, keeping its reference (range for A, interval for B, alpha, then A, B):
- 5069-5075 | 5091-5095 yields 28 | 25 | 2.4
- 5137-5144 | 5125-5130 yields -22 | -25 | 2.7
